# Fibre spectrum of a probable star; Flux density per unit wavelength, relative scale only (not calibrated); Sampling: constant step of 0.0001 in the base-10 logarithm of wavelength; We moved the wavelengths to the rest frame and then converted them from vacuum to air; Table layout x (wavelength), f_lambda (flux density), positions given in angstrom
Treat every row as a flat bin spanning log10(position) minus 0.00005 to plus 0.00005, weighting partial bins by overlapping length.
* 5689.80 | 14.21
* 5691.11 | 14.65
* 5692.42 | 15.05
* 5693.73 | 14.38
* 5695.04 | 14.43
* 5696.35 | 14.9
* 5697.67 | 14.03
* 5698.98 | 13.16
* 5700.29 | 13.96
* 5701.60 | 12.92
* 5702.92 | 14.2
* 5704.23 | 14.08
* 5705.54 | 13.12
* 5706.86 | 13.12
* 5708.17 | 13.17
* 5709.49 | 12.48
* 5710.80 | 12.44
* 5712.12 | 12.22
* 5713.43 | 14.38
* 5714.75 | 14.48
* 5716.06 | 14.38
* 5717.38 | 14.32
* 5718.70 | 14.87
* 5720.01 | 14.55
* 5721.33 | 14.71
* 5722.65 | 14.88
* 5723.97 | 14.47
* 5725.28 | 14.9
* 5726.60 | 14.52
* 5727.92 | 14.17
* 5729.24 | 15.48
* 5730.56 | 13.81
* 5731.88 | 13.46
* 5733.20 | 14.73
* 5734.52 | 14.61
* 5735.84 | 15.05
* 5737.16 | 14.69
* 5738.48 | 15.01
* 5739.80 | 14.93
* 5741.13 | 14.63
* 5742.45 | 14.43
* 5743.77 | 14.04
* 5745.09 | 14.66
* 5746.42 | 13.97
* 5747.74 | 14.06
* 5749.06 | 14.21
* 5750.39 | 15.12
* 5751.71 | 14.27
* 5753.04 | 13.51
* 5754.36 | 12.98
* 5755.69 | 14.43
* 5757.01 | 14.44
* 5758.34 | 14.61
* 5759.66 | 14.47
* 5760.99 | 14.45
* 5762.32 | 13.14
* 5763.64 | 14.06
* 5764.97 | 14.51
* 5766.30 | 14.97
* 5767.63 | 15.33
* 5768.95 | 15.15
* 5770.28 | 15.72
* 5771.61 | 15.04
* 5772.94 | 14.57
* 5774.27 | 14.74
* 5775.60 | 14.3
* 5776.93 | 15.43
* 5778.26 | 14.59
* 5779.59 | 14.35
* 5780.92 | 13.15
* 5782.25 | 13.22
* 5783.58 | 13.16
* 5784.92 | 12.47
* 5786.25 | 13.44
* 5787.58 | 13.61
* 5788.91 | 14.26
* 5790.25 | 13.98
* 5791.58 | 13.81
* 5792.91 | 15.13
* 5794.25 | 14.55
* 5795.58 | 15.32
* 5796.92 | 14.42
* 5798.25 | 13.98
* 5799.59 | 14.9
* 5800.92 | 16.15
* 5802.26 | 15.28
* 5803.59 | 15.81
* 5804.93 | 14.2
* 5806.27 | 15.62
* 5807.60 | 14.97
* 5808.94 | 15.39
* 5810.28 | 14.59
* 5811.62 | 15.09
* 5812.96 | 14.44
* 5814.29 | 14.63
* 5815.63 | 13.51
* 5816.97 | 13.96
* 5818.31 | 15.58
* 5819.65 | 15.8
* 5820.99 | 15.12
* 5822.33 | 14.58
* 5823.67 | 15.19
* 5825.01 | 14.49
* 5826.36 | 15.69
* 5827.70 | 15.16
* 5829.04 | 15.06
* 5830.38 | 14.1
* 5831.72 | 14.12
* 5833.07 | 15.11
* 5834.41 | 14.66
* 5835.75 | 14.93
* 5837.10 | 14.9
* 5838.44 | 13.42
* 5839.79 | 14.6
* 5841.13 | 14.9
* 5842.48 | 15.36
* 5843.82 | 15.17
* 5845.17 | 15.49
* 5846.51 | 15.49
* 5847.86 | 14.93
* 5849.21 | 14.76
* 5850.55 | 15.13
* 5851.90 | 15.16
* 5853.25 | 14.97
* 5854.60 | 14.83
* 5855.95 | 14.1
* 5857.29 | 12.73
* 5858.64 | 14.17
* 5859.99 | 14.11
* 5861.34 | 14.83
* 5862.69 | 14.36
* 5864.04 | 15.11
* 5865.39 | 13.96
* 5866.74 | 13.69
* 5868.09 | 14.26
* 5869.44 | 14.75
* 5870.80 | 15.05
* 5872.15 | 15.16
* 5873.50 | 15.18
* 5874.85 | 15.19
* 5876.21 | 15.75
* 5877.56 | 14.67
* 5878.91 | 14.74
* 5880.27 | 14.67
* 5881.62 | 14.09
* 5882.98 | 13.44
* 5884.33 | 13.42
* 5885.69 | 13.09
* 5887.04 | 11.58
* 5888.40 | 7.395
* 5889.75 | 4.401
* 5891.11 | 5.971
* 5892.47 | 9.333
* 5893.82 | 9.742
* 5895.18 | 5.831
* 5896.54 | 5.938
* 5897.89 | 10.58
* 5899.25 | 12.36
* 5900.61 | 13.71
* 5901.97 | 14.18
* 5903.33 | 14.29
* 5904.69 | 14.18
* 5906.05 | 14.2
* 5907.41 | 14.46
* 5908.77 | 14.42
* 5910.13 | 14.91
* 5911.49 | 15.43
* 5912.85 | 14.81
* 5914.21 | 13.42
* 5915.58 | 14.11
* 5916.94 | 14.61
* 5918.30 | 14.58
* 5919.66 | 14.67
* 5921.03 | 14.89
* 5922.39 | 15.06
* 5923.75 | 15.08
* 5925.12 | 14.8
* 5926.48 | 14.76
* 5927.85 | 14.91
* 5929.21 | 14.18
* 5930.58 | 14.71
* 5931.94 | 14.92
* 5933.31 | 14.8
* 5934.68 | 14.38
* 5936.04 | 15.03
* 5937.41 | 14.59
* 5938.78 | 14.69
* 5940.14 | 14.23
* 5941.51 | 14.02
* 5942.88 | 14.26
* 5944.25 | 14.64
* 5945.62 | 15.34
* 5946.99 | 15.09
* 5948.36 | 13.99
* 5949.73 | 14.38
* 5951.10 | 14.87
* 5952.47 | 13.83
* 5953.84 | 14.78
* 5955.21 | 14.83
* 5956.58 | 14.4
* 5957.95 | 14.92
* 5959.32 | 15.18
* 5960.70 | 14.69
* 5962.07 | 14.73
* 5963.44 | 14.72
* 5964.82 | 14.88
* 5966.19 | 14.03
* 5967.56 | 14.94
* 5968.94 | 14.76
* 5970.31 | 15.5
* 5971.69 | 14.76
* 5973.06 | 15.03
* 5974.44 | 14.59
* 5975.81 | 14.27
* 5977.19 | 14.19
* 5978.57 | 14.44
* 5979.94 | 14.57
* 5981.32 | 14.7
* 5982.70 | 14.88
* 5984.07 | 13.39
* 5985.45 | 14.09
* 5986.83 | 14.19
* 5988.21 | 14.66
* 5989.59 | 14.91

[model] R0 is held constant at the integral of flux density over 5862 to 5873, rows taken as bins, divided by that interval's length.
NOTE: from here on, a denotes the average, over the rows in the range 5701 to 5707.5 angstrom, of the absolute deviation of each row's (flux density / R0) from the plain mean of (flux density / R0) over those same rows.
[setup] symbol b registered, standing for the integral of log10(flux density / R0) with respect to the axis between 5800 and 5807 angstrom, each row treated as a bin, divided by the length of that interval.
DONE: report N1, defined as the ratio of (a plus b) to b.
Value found 3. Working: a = 0.036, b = 0.024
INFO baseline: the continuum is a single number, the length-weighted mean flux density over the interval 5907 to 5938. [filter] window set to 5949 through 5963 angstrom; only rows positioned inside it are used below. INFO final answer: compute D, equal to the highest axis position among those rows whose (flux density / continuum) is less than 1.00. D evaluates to 5956.58 angstrom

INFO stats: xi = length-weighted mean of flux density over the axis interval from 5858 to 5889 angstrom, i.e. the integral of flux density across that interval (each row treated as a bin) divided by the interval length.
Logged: 14.0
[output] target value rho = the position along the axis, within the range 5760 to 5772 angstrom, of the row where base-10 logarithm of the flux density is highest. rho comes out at 5770.28 angstrom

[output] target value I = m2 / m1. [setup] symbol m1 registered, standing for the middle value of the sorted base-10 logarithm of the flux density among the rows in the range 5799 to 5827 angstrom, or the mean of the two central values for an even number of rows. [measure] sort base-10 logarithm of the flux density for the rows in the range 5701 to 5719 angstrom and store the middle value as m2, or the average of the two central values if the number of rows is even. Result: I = 0.96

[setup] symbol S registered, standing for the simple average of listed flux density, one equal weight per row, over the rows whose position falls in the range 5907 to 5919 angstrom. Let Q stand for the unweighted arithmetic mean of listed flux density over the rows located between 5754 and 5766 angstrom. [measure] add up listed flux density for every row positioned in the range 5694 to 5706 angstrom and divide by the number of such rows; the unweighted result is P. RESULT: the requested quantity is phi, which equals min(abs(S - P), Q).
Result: 0.66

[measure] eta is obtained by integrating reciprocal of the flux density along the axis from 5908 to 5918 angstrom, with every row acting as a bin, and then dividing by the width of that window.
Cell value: 0.0689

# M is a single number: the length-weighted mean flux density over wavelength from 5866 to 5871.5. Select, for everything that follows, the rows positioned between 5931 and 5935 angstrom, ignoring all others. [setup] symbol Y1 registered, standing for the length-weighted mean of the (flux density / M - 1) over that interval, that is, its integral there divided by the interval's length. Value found 0.021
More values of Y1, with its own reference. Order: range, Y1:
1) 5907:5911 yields 0.015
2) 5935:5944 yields 0.003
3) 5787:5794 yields -0.017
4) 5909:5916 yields 0.008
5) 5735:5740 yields 0.033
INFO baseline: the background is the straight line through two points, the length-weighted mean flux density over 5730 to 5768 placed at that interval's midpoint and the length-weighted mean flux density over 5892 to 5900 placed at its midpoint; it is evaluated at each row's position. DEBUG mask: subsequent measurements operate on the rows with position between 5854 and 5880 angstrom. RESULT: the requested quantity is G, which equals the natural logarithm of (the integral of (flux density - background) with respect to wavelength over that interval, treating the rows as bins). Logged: 4.8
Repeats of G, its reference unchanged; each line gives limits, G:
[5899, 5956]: 5.9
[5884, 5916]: 4.5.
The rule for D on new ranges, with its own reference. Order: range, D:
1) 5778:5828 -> 5825.01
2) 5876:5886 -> 5885.69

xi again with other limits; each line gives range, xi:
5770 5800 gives 14.2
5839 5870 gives 14.6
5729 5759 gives 14.4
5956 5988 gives 14.6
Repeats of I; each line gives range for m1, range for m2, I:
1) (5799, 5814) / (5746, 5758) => 0.98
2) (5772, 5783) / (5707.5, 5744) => 1.00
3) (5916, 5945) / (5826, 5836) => 1.01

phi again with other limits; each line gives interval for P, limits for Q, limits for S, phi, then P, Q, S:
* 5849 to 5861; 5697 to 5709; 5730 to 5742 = 0.11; 14.4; 13.5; 14.5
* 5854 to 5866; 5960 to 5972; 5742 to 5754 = 0.01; 14.2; 14.8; 14.3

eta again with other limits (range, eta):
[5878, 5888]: 0.0756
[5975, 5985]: 0.0698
